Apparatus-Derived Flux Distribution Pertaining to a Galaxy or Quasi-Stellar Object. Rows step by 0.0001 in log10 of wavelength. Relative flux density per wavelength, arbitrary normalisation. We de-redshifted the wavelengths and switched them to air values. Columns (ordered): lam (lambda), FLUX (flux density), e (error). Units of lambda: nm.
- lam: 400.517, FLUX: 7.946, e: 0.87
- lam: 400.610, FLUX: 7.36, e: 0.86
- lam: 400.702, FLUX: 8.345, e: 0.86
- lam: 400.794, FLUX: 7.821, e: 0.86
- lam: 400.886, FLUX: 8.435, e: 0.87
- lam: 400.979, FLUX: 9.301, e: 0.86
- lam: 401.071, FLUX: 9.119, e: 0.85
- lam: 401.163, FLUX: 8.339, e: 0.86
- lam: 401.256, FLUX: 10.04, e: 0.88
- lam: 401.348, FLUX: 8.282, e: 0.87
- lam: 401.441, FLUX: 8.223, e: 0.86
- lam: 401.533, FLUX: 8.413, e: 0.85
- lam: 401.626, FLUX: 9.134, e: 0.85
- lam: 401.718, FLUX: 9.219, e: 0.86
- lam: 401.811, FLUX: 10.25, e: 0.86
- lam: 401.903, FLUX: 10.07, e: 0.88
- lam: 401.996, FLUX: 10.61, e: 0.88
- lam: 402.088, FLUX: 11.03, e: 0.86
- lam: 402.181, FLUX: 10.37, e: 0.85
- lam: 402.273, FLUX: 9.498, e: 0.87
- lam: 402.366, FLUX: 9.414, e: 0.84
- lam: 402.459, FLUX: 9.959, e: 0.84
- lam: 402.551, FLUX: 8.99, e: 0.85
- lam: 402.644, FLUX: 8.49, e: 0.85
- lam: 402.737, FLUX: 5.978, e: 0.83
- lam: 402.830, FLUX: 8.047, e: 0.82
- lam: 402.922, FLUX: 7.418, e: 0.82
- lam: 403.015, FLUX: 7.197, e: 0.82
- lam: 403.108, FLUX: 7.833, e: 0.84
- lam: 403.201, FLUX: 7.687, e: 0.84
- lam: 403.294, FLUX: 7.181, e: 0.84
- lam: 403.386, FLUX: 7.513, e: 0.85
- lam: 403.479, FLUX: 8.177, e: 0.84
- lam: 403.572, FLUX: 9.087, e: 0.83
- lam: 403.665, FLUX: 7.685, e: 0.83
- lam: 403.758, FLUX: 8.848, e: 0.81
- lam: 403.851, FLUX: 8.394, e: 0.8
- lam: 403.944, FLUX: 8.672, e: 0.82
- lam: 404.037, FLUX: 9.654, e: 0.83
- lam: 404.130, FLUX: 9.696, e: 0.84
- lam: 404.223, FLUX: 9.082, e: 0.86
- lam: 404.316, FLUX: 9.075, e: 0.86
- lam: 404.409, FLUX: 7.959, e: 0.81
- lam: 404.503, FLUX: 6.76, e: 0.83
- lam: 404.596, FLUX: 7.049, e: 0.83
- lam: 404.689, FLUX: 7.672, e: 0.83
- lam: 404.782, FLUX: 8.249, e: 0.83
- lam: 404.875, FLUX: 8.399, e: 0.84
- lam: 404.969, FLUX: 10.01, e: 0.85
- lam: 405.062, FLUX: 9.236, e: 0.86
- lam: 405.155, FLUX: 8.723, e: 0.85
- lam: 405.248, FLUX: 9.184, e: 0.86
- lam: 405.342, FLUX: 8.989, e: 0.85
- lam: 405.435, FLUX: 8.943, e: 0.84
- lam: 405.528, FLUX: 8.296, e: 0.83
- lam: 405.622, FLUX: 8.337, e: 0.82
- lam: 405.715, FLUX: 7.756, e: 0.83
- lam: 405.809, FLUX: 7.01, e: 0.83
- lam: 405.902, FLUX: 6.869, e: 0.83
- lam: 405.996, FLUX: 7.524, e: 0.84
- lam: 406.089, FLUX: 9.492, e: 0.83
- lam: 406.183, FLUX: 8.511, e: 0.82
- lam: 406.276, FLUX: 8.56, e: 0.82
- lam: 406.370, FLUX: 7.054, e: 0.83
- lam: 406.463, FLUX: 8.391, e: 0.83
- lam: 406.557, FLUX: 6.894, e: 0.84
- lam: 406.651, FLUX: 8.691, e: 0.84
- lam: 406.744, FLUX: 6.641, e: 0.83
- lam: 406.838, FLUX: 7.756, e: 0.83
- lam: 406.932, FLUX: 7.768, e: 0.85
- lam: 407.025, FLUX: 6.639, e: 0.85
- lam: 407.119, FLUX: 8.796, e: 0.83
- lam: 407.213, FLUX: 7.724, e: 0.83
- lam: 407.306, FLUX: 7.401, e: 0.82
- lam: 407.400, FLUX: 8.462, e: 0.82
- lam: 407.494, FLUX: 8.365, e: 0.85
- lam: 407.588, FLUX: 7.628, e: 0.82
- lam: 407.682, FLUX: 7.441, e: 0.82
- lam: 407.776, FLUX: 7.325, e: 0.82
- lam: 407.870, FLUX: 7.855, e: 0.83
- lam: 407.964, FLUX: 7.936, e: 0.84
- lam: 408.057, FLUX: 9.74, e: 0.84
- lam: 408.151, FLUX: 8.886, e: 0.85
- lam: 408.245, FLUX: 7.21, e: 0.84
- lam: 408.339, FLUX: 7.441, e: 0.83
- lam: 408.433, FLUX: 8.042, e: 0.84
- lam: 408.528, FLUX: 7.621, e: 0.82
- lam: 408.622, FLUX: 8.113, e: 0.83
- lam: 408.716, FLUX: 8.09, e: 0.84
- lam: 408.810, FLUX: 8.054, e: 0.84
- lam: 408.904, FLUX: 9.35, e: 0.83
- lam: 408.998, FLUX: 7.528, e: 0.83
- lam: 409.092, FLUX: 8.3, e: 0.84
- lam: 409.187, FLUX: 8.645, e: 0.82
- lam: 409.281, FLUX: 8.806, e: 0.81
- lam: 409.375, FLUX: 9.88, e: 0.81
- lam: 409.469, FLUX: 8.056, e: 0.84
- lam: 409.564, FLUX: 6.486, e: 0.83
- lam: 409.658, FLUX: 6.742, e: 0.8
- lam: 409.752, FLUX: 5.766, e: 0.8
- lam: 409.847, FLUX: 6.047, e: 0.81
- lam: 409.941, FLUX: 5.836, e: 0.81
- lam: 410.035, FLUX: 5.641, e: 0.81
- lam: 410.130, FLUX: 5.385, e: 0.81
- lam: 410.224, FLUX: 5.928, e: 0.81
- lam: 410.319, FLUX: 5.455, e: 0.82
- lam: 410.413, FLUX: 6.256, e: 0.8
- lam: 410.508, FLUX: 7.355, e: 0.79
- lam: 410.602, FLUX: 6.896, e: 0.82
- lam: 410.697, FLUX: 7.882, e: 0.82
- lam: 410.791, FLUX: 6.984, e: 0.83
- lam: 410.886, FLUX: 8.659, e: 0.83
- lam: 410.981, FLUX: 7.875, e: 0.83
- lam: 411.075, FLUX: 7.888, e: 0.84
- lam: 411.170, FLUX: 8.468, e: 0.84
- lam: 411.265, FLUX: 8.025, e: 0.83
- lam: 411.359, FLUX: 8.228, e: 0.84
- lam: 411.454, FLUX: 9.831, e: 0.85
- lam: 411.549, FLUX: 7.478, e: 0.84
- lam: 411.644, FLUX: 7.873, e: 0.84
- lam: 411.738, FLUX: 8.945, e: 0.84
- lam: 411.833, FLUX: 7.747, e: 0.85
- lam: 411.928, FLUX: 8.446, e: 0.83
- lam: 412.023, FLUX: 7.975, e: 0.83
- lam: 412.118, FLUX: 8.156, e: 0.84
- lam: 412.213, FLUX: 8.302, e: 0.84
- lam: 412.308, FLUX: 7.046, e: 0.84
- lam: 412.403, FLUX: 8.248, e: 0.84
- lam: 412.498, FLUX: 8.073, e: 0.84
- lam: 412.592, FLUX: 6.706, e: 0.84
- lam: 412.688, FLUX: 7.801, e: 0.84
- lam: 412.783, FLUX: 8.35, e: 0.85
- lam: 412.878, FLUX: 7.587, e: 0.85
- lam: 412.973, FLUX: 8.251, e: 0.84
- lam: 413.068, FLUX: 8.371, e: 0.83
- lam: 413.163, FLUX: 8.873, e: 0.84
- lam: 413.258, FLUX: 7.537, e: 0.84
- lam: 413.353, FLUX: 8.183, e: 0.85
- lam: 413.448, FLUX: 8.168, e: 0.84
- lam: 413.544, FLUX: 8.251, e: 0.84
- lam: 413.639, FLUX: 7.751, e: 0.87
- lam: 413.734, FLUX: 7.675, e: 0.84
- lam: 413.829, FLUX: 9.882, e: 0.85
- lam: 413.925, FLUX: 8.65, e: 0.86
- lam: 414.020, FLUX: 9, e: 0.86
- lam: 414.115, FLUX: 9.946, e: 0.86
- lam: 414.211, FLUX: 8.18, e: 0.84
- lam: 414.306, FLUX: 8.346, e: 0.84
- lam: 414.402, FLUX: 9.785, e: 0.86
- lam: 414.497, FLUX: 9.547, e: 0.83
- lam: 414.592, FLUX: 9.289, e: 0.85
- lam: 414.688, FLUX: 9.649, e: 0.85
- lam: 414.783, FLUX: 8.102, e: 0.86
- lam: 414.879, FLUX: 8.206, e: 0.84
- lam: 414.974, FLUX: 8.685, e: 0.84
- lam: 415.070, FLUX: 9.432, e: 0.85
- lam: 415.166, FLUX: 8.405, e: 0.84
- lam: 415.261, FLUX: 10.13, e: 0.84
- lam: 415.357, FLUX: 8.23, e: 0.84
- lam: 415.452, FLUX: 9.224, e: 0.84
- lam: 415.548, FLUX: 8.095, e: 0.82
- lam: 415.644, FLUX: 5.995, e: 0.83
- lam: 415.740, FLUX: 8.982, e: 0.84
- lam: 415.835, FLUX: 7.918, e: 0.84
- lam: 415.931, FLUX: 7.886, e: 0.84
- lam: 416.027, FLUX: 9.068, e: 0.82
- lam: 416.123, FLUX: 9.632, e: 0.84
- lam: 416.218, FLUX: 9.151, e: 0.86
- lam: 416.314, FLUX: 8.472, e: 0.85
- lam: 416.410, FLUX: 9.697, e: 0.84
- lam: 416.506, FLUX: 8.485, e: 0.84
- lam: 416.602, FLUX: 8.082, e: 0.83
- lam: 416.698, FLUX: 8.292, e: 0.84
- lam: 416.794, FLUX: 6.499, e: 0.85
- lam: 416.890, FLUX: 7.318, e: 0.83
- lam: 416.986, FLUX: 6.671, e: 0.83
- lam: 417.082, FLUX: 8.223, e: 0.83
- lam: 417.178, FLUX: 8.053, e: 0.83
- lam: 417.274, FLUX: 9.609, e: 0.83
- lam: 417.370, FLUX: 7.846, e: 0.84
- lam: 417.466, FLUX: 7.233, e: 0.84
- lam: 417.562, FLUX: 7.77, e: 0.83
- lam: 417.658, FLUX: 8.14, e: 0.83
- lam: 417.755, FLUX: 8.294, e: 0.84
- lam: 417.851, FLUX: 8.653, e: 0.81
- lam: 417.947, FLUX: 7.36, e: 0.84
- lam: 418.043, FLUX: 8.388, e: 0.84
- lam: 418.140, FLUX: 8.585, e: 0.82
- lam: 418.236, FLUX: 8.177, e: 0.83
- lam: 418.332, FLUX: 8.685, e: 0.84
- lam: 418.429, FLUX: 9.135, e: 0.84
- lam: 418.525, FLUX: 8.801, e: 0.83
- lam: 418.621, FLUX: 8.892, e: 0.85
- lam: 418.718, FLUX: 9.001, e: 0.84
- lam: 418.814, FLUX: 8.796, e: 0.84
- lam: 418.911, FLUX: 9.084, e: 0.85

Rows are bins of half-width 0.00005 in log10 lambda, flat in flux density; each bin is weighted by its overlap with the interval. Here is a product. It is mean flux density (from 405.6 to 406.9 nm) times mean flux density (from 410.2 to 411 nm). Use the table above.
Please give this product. 55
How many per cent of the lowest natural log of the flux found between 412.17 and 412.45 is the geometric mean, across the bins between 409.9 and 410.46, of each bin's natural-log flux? 89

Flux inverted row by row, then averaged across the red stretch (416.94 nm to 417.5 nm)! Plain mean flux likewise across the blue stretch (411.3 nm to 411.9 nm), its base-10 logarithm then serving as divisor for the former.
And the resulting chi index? 0.138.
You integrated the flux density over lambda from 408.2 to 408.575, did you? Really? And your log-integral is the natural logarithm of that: 1.0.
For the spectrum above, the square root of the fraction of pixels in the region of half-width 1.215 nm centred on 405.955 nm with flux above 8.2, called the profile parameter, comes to 0.78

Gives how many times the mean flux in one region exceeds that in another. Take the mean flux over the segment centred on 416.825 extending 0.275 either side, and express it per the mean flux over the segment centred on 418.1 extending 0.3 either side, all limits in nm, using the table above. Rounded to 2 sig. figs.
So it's 0.90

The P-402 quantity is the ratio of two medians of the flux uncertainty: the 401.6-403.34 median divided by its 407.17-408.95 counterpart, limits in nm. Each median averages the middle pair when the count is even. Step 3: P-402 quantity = 1.02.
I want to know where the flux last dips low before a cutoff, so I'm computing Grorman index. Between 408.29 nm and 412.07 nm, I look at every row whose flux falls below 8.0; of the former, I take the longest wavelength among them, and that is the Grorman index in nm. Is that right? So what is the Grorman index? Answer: 412.023 nm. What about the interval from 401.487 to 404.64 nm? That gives 404.596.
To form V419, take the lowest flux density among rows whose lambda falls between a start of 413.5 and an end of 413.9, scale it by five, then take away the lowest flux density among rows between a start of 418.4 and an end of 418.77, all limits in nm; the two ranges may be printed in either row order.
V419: 30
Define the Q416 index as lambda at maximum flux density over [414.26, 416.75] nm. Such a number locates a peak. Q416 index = 415.261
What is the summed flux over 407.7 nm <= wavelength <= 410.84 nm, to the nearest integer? 246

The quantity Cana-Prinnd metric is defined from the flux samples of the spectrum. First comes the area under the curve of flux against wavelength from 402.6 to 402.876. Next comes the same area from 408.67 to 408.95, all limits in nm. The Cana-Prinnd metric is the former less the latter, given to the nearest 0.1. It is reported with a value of -0.3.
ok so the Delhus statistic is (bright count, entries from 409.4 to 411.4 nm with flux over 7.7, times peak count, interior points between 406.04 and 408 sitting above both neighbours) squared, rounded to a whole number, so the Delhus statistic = 2304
